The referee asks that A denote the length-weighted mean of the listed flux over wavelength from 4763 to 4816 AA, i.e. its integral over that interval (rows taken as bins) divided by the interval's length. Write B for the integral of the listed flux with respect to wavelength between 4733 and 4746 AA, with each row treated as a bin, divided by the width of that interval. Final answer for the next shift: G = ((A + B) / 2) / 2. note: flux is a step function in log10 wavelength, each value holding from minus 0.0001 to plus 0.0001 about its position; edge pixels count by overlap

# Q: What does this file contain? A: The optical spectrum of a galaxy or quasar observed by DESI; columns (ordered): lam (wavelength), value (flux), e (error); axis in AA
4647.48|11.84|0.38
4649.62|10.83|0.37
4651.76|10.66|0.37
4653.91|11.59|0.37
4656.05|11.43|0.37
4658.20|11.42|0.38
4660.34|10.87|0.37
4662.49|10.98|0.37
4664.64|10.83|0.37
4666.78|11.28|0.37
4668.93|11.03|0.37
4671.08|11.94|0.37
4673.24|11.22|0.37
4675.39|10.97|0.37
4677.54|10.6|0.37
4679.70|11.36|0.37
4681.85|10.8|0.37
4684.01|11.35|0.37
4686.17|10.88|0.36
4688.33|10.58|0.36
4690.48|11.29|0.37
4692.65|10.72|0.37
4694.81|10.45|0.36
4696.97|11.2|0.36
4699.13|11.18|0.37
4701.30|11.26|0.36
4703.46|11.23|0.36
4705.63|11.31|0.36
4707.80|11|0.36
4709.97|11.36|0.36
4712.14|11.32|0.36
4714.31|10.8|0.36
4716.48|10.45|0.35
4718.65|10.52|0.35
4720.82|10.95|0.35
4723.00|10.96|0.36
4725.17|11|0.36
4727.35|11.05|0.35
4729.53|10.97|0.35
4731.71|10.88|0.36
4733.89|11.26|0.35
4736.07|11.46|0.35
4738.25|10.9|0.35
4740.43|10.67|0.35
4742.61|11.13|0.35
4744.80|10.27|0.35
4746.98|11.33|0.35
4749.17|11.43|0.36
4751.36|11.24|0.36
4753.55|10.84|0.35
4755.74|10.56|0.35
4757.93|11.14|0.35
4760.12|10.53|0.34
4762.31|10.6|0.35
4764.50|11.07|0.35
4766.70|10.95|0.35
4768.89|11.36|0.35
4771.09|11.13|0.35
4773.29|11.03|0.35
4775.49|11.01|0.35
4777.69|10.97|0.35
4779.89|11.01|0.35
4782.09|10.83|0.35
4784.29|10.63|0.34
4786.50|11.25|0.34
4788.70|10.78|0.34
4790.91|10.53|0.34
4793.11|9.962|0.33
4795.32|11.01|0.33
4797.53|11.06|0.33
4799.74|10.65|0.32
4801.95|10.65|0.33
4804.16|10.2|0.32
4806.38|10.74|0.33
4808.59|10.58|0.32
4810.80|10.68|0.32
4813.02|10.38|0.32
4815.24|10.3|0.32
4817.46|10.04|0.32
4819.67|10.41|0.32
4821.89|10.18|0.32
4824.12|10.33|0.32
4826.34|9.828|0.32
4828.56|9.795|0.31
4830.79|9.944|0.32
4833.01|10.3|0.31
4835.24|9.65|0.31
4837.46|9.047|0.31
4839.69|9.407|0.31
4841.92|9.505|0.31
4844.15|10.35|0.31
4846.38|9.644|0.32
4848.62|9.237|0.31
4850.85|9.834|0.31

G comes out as 5.43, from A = 10.78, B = 11.0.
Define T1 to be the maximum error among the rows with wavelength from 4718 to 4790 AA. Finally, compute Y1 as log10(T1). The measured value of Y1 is -0.444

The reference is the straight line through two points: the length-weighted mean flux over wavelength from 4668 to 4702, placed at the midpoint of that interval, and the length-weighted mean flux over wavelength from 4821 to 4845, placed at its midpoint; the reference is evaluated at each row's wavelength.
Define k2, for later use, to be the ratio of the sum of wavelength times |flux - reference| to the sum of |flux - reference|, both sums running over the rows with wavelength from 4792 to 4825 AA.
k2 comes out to 4806.5 AA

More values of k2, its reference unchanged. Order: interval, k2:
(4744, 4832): 4782.6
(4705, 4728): 4715.8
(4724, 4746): 4735.2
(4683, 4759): 4725.4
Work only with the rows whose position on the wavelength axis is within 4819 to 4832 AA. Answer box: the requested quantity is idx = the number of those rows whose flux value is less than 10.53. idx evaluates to 6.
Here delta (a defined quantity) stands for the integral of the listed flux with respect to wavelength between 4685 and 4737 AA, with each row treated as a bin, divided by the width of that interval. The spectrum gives 11.0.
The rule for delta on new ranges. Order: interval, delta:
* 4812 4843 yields 9.9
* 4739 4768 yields 10.9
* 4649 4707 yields 11.1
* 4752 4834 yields 10.6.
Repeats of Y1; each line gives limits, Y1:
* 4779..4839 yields -0.456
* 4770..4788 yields -0.456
